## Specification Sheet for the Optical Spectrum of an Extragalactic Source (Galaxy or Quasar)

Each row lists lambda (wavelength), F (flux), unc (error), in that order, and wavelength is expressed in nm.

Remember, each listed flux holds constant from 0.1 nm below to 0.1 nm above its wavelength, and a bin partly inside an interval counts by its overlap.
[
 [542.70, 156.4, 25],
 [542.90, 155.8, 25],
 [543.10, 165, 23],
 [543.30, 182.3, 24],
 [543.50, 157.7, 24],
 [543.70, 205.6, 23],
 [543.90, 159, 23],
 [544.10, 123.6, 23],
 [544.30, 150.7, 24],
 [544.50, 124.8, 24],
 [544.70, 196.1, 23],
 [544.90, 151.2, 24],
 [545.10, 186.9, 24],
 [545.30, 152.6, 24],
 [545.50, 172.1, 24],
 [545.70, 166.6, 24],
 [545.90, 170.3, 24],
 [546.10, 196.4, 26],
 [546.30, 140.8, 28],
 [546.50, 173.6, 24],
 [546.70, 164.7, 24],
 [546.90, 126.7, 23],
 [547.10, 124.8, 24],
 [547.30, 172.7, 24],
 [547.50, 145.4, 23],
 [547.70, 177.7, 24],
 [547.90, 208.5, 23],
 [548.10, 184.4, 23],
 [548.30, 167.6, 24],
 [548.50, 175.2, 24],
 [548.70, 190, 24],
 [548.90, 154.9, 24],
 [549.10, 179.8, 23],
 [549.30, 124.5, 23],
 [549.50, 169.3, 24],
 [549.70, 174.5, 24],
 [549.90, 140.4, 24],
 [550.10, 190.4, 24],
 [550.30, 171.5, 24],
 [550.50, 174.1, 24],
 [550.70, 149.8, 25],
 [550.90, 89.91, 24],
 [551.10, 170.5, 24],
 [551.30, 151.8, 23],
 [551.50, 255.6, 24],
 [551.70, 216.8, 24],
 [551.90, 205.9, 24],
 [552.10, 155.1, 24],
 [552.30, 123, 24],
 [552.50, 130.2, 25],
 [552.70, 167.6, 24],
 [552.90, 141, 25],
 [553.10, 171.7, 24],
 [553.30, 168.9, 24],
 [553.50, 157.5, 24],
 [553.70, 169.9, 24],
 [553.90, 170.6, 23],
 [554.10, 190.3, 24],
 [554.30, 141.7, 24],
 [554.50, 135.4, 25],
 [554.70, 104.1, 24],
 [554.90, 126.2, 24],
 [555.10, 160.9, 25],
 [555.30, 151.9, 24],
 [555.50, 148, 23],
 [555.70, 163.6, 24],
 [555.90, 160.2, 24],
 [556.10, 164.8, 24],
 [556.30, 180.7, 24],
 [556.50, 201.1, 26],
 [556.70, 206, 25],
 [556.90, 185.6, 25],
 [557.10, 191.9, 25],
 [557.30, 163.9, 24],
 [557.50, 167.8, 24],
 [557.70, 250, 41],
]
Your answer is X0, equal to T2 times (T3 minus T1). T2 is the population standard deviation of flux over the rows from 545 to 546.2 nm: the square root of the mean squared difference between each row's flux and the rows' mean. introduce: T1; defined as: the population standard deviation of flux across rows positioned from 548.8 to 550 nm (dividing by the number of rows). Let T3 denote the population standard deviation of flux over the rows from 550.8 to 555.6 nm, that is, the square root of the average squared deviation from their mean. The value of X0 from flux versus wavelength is 214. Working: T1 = 19.6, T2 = 14.1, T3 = 35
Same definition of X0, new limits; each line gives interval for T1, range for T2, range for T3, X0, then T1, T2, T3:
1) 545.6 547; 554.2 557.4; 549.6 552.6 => 485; 21.1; 26.6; 39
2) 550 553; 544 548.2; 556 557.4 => -594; 39.2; 24.8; 15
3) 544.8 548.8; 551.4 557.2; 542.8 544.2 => 64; 21.4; 31.3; 23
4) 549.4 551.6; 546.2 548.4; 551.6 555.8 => -278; 37.8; 24.4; 26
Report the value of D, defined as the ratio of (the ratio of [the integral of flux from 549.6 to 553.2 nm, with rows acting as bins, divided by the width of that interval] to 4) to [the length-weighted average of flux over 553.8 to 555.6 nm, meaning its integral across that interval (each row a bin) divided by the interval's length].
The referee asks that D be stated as 0.280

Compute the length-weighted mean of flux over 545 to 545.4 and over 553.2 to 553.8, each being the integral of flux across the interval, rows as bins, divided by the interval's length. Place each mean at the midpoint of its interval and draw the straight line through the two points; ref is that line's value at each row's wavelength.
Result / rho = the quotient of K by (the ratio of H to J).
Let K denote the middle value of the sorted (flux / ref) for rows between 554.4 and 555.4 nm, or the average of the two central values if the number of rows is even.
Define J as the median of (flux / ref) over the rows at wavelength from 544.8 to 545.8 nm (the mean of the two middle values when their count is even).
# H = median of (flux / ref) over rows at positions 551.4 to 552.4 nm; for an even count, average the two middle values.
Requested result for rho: 0.652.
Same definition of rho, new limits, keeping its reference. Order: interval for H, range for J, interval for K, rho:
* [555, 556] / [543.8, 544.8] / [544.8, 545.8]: 0.892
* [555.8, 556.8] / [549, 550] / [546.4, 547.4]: 0.894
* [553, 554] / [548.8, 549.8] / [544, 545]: 0.871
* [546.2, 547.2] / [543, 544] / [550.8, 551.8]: 1.187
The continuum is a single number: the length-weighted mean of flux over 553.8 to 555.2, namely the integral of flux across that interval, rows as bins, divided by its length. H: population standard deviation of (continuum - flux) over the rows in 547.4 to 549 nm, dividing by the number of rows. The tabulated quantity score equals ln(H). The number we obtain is 2.92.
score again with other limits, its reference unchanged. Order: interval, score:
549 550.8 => 2.99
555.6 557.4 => 2.80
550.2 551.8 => 3.82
